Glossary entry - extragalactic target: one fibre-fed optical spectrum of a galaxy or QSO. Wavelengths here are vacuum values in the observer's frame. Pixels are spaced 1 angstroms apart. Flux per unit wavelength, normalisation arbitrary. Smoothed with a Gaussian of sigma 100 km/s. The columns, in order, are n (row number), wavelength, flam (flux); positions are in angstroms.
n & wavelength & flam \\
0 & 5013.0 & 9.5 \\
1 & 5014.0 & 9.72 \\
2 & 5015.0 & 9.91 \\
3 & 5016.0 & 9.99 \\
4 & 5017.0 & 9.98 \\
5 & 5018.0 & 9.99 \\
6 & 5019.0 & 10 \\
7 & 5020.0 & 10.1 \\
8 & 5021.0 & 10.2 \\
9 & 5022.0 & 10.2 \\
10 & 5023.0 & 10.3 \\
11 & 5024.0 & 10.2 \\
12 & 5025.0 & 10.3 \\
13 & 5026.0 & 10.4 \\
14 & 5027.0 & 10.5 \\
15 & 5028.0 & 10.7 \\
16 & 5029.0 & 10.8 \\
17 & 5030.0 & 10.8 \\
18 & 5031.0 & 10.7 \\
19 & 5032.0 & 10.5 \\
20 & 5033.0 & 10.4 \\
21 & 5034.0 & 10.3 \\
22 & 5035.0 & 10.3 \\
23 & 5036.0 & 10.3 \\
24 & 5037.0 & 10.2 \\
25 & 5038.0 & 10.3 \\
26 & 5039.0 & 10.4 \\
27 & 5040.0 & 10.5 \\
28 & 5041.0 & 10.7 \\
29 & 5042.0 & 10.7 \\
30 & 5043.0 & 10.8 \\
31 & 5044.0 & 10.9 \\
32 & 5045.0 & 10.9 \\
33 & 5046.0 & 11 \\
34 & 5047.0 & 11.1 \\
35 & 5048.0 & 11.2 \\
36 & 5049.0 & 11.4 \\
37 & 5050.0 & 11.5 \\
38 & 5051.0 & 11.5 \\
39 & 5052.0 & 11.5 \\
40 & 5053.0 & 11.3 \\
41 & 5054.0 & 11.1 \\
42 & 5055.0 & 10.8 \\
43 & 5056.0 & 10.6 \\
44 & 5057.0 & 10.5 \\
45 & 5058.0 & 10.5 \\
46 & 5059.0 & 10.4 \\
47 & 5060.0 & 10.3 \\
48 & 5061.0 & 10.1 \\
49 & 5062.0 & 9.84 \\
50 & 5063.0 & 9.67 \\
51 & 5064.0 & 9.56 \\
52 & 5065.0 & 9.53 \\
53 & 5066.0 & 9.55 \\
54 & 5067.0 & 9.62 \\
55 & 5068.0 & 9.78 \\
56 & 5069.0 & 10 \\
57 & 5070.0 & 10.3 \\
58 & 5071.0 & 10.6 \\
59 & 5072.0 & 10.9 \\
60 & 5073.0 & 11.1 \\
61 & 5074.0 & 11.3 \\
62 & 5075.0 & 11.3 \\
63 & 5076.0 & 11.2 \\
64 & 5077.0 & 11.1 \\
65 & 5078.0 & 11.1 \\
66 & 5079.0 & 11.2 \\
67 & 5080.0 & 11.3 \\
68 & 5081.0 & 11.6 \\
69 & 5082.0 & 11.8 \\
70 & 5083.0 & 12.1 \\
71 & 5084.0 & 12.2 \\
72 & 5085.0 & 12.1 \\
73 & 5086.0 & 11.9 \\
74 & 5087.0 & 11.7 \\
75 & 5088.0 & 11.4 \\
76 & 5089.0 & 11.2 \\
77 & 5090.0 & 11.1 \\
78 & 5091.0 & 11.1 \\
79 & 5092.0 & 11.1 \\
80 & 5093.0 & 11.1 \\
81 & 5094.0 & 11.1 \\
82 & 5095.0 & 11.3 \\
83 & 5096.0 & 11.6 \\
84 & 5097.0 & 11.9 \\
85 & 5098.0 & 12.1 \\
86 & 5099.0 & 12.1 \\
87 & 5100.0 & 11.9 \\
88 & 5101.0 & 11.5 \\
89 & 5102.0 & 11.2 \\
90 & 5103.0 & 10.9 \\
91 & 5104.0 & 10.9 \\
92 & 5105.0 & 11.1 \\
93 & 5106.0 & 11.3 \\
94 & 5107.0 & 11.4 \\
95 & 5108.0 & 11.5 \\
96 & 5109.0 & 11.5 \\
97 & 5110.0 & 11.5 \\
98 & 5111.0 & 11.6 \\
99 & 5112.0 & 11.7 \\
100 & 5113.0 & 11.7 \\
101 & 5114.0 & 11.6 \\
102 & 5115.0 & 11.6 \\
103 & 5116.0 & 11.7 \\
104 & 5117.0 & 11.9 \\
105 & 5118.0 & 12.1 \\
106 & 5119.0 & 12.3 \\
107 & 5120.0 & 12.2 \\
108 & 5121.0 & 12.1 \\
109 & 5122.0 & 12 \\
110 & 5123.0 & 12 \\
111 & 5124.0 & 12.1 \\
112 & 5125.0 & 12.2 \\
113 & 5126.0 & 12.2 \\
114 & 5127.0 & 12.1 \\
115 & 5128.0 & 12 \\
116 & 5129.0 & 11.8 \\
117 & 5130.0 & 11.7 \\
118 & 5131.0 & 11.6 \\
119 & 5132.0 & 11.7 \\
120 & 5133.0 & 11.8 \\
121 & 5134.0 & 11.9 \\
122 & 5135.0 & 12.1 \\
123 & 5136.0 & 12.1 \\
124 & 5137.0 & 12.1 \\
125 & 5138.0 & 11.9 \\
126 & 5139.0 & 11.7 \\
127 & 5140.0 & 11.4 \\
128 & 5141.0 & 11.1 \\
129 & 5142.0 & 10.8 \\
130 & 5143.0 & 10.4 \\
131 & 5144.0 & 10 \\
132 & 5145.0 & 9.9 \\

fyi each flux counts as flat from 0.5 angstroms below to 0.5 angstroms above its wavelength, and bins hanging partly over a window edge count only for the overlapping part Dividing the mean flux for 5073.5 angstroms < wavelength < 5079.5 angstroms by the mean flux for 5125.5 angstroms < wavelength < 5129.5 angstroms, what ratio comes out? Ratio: 0.93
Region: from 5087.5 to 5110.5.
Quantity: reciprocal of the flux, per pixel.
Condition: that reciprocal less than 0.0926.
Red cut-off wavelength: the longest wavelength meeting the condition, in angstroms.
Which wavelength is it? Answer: 5110.0 angstroms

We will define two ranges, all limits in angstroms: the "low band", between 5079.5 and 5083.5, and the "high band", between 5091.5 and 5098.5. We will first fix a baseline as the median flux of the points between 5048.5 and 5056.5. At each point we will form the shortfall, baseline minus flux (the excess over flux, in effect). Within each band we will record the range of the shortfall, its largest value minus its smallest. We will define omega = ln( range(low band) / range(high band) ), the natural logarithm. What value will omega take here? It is -0.22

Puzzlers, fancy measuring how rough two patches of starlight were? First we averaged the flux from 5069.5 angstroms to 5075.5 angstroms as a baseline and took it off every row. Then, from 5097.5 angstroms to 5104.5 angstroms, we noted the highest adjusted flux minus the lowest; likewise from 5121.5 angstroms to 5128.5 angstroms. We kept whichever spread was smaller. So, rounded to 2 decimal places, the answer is 0.20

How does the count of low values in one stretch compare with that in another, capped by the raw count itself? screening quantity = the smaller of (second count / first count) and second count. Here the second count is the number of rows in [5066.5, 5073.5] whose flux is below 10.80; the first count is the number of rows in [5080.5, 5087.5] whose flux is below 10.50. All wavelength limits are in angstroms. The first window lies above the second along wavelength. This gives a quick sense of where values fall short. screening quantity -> 5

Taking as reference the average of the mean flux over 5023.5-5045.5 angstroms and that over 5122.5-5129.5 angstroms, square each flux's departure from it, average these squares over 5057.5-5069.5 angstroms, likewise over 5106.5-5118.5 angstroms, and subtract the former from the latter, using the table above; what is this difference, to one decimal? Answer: -1.9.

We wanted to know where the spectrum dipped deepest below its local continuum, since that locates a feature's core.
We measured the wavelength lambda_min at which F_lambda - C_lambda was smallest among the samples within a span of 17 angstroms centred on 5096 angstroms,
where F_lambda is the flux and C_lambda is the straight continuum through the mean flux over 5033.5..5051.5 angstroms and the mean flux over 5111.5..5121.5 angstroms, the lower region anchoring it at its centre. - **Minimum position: 5104.0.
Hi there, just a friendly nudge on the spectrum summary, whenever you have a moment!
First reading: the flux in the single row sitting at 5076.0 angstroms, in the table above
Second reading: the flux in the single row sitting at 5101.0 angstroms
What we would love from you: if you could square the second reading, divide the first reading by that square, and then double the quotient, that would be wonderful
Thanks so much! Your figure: 0.169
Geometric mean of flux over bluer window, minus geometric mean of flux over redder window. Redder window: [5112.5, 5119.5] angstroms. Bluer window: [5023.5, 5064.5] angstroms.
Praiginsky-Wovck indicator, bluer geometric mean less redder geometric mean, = -1.2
